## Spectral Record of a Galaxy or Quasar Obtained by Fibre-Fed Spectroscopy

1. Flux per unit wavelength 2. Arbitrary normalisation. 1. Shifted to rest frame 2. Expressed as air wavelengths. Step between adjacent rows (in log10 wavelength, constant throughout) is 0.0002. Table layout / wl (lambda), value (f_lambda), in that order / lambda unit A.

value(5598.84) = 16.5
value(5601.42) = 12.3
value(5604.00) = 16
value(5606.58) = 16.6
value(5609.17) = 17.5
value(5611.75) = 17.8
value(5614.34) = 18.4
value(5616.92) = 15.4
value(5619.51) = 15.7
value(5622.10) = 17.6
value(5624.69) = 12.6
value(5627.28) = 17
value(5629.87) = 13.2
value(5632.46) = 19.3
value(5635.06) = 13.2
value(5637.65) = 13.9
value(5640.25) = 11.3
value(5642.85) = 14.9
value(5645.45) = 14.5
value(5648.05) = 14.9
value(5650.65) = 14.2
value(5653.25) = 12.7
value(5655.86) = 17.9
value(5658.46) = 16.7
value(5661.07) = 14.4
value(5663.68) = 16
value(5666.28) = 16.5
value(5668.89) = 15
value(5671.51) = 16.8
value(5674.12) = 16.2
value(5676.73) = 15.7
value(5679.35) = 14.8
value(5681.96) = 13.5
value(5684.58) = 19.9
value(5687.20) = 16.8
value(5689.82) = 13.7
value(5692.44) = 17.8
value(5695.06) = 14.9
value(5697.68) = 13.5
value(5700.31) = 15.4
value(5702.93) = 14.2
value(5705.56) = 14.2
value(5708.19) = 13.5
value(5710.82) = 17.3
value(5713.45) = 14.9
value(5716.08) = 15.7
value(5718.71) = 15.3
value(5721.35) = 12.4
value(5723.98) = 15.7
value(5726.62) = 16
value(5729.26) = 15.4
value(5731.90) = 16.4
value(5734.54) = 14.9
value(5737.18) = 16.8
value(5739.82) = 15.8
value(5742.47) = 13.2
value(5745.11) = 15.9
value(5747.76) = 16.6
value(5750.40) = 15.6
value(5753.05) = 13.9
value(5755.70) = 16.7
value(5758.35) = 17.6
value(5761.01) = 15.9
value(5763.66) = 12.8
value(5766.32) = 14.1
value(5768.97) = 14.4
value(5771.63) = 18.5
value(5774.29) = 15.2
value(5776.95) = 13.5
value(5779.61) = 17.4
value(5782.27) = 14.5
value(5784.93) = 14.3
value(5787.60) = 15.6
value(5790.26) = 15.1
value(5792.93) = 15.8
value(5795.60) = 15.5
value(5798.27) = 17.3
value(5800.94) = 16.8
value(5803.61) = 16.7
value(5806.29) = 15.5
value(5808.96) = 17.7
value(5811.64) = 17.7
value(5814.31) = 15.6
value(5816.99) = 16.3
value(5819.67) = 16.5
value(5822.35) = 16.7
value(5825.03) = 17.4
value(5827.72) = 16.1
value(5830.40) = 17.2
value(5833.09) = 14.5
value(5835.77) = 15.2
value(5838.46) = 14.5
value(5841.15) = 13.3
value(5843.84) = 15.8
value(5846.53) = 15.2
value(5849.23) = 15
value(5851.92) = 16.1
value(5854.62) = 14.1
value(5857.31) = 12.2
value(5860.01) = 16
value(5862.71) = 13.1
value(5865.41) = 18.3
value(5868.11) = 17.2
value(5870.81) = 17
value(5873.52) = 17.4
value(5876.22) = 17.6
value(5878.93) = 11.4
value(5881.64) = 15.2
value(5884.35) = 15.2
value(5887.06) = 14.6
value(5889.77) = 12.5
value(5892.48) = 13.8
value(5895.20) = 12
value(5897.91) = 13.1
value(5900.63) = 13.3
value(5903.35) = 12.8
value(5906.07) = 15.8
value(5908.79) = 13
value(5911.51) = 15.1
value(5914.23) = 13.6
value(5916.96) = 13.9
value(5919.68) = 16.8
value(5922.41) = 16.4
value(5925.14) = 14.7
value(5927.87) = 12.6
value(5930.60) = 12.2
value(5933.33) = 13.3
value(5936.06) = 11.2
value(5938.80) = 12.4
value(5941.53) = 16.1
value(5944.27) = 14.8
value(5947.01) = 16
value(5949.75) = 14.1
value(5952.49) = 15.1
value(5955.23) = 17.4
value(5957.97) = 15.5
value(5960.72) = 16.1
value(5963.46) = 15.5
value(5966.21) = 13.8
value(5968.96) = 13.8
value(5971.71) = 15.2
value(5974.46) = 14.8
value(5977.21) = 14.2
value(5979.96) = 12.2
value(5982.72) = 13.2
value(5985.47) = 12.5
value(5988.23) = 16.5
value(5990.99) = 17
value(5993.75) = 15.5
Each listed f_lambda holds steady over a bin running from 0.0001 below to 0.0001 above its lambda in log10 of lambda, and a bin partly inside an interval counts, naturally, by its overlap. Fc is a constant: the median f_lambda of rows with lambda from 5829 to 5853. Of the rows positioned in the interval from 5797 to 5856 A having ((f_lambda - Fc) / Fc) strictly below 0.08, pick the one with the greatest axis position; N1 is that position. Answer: 5854.62 A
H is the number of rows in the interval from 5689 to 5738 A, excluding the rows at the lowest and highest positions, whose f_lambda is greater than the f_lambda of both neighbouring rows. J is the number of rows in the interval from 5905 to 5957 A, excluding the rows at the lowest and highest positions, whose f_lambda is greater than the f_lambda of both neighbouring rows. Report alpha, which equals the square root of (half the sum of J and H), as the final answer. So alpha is 2.35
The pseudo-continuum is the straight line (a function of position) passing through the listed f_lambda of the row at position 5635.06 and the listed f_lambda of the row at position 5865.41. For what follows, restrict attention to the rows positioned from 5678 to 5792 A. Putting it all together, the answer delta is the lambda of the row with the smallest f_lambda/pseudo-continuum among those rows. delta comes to 5763.66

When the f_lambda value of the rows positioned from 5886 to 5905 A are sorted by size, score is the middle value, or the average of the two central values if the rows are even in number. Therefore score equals 13.1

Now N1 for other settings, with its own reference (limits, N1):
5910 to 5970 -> 5968.96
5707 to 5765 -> 5763.66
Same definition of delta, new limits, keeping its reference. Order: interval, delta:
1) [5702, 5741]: 5721.35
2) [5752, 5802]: 5763.66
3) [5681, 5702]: 5697.68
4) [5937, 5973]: 5938.80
